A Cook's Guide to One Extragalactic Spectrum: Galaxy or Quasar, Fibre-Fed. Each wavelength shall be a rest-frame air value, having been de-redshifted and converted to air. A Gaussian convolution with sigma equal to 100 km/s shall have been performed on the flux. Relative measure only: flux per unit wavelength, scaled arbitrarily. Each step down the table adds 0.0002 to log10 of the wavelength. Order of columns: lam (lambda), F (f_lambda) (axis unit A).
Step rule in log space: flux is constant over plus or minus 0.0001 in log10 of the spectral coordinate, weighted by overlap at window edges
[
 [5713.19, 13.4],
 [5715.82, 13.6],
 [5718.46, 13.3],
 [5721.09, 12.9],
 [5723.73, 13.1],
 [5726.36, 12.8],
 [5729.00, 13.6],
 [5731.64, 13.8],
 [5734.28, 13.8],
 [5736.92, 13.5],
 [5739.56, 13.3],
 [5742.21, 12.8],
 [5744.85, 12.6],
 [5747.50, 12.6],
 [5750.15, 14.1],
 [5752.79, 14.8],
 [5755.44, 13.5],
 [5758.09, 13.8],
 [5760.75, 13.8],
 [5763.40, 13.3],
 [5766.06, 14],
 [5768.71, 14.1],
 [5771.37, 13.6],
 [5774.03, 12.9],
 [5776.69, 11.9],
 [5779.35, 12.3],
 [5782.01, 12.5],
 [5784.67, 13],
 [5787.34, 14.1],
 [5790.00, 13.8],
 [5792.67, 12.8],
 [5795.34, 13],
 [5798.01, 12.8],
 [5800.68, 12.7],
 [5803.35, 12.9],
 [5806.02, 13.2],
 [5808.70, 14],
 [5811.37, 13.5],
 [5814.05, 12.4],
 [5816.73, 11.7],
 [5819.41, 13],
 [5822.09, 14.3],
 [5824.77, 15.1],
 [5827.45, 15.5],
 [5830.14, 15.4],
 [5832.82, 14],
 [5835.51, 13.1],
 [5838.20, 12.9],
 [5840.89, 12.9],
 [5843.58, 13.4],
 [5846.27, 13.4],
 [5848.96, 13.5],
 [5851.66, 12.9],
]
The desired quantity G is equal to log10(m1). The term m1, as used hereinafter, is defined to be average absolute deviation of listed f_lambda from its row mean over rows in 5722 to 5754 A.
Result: -0.27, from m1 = 0.5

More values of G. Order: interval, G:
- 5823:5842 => 0.01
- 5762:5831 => -0.10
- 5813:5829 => 0.11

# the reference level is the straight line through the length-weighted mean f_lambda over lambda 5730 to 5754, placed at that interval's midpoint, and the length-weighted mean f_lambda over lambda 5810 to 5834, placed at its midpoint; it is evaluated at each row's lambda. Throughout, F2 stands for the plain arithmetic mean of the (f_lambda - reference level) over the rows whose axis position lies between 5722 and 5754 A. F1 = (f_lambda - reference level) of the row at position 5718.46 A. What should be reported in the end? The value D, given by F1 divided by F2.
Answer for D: 1.0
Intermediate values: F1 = -0.1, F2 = -0.06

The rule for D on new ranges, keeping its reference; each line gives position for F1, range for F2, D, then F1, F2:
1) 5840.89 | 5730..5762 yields -29.4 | -1.1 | 0.04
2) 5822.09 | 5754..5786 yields -1.1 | 0.4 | -0.39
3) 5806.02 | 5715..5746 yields 3.8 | -0.6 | -0.16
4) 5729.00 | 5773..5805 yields -0.2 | 0.2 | -0.82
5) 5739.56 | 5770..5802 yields 0.2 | -0.2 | -0.75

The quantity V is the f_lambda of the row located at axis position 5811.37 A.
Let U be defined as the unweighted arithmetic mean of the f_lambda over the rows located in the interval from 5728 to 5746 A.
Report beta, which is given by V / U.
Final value 1.01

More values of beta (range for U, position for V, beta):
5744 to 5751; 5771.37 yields 1.04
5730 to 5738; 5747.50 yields 0.92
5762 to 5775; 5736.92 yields 0.99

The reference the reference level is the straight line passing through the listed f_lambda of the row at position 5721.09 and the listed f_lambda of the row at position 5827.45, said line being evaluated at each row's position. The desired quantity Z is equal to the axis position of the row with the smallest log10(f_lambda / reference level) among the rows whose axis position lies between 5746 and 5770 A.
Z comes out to 5747.50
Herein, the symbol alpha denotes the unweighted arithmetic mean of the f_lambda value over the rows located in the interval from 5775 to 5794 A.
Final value 12.9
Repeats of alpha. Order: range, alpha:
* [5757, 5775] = 13.6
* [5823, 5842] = 14.1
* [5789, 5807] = 13.0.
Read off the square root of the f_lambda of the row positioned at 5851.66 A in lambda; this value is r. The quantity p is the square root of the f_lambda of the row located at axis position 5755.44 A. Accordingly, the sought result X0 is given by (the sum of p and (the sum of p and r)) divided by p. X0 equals 2.978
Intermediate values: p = 3.67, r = 3.59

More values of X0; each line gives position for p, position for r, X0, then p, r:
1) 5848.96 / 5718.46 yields 2.993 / 3.67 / 3.65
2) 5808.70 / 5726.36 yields 2.956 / 3.74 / 3.58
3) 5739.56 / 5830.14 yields 3.076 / 3.65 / 3.92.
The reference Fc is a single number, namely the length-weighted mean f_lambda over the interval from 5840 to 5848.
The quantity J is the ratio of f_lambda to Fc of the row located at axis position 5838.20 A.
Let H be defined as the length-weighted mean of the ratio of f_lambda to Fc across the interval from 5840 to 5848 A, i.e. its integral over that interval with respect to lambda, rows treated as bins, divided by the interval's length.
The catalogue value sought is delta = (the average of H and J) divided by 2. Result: 0.493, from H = 1.000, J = 0.97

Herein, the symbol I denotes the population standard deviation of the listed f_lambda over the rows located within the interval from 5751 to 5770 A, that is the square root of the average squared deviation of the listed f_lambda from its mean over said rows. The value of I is 0.45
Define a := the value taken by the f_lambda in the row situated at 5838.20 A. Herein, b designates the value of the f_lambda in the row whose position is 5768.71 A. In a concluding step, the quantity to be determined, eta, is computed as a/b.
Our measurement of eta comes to 0.91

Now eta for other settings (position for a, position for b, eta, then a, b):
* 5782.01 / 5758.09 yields 0.91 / 12.5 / 13.8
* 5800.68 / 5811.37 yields 0.94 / 12.7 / 13.5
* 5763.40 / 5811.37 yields 0.99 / 13.3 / 13.5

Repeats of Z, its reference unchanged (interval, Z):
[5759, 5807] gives 5776.69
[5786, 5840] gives 5816.73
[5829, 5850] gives 5840.89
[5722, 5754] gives 5747.50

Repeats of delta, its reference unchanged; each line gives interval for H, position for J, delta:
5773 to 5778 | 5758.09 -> 0.493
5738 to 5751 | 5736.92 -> 0.500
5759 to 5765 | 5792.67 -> 0.497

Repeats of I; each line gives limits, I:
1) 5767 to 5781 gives 0.81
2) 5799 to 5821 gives 0.65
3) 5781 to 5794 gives 0.61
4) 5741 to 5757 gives 0.83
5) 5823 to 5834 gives 0.60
